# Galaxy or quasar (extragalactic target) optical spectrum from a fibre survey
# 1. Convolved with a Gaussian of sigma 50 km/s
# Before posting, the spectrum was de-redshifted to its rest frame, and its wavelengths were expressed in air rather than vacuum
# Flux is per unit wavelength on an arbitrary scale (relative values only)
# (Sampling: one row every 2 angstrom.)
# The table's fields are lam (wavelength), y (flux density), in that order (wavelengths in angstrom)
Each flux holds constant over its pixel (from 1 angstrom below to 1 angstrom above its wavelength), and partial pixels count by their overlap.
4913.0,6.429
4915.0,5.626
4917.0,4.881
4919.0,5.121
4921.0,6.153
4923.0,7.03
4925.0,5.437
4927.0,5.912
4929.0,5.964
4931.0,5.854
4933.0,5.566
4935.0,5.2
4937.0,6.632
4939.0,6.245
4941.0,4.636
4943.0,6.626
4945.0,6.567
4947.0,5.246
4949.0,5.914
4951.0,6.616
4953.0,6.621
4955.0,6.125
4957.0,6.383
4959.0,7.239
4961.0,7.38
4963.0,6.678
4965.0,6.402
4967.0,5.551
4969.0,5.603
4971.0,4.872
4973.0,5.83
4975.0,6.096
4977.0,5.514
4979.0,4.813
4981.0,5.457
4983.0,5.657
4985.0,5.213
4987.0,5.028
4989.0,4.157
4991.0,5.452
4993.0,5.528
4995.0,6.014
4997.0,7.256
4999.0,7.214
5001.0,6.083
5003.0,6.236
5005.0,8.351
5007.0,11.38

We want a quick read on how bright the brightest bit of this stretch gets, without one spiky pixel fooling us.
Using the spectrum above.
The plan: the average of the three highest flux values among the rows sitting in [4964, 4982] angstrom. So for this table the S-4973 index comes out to 6.1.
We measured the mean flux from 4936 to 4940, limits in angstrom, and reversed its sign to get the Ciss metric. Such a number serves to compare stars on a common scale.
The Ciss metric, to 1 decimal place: -6.4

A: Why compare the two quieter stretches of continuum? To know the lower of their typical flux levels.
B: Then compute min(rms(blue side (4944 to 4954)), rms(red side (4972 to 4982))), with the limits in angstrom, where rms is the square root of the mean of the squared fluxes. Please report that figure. 5.6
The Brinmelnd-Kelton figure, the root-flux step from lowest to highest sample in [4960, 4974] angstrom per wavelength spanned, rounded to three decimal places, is -0.025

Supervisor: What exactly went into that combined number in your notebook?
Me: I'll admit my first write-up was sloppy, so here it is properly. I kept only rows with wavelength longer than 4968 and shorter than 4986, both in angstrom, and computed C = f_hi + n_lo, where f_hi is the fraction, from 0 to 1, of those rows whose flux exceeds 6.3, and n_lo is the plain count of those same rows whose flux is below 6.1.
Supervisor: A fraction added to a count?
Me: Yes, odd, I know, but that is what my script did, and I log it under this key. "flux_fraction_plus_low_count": 9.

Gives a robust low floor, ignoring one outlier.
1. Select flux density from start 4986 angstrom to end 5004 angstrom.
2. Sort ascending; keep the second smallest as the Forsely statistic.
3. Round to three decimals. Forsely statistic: 5.028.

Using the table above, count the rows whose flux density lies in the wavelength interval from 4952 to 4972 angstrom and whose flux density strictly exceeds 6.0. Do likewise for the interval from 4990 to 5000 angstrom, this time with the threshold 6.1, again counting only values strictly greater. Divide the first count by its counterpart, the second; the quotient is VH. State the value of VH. 3.5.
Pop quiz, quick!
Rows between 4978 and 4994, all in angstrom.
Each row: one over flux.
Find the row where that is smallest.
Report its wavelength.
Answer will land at 4983.0 angstrom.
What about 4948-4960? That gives 4959.0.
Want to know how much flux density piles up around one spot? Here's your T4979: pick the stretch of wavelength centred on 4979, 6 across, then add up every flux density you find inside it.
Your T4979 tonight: 15.8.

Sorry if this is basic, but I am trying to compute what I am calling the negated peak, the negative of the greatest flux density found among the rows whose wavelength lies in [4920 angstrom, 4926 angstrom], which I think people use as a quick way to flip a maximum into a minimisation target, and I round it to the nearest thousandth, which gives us -7.030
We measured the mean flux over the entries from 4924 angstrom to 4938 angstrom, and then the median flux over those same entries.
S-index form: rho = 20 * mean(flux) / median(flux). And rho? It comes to 19.8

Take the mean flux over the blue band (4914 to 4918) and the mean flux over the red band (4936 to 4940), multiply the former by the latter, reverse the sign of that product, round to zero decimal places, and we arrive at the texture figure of -34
